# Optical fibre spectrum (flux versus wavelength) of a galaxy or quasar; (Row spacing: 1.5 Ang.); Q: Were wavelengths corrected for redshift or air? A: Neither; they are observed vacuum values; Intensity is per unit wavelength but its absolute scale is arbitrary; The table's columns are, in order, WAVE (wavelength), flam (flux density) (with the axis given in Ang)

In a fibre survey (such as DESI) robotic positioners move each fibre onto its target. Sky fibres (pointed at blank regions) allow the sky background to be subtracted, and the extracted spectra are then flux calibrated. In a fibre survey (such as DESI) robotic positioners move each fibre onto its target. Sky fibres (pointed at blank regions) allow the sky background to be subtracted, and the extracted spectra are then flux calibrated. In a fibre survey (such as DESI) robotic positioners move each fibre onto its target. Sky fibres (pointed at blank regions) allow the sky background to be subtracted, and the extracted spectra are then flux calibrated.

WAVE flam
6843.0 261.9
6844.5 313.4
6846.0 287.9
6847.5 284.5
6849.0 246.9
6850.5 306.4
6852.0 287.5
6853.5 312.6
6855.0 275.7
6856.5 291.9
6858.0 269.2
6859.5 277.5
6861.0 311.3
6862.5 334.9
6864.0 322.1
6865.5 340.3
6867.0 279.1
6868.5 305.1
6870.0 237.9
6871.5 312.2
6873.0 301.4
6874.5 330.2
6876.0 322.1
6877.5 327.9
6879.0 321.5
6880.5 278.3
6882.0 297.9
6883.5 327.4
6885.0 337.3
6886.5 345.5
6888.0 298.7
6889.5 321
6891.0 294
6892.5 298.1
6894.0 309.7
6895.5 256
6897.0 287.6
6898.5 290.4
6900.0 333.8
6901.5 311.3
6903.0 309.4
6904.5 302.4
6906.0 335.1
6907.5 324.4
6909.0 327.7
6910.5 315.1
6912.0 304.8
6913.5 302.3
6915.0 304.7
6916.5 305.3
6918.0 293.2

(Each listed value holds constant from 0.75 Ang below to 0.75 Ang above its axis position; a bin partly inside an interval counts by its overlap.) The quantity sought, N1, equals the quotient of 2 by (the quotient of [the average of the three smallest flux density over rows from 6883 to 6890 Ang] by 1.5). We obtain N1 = 0.0095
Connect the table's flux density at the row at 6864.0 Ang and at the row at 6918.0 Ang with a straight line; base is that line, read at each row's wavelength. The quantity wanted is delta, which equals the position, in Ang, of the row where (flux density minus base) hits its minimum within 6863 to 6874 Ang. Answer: 6870.0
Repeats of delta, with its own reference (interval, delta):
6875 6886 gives 6880.5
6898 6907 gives 6898.5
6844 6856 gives 6849.0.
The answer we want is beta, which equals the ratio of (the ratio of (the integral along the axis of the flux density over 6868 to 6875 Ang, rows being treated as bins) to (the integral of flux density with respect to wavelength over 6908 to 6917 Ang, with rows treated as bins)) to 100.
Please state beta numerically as 0.0074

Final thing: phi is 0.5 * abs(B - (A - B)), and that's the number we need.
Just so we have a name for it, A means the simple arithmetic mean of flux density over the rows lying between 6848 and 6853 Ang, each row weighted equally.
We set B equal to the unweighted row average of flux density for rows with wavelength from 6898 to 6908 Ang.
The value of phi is 175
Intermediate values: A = 280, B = 315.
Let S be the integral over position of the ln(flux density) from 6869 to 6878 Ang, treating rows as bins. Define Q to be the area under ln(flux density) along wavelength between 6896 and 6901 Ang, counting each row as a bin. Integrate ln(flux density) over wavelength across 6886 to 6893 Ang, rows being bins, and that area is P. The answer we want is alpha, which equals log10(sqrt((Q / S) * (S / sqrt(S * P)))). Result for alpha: -0.10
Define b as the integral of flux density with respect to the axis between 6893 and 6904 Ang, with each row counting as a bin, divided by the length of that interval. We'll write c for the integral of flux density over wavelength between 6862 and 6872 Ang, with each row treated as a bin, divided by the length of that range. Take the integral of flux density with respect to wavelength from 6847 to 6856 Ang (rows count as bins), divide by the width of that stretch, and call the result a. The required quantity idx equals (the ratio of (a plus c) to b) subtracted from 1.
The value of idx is -0.97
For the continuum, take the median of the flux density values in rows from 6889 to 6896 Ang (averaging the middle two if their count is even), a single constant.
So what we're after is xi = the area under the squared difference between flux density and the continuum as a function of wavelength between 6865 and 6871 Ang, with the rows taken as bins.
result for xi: 8327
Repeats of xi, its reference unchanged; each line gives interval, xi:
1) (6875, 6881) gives 3765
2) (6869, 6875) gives 7051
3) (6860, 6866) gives 5489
